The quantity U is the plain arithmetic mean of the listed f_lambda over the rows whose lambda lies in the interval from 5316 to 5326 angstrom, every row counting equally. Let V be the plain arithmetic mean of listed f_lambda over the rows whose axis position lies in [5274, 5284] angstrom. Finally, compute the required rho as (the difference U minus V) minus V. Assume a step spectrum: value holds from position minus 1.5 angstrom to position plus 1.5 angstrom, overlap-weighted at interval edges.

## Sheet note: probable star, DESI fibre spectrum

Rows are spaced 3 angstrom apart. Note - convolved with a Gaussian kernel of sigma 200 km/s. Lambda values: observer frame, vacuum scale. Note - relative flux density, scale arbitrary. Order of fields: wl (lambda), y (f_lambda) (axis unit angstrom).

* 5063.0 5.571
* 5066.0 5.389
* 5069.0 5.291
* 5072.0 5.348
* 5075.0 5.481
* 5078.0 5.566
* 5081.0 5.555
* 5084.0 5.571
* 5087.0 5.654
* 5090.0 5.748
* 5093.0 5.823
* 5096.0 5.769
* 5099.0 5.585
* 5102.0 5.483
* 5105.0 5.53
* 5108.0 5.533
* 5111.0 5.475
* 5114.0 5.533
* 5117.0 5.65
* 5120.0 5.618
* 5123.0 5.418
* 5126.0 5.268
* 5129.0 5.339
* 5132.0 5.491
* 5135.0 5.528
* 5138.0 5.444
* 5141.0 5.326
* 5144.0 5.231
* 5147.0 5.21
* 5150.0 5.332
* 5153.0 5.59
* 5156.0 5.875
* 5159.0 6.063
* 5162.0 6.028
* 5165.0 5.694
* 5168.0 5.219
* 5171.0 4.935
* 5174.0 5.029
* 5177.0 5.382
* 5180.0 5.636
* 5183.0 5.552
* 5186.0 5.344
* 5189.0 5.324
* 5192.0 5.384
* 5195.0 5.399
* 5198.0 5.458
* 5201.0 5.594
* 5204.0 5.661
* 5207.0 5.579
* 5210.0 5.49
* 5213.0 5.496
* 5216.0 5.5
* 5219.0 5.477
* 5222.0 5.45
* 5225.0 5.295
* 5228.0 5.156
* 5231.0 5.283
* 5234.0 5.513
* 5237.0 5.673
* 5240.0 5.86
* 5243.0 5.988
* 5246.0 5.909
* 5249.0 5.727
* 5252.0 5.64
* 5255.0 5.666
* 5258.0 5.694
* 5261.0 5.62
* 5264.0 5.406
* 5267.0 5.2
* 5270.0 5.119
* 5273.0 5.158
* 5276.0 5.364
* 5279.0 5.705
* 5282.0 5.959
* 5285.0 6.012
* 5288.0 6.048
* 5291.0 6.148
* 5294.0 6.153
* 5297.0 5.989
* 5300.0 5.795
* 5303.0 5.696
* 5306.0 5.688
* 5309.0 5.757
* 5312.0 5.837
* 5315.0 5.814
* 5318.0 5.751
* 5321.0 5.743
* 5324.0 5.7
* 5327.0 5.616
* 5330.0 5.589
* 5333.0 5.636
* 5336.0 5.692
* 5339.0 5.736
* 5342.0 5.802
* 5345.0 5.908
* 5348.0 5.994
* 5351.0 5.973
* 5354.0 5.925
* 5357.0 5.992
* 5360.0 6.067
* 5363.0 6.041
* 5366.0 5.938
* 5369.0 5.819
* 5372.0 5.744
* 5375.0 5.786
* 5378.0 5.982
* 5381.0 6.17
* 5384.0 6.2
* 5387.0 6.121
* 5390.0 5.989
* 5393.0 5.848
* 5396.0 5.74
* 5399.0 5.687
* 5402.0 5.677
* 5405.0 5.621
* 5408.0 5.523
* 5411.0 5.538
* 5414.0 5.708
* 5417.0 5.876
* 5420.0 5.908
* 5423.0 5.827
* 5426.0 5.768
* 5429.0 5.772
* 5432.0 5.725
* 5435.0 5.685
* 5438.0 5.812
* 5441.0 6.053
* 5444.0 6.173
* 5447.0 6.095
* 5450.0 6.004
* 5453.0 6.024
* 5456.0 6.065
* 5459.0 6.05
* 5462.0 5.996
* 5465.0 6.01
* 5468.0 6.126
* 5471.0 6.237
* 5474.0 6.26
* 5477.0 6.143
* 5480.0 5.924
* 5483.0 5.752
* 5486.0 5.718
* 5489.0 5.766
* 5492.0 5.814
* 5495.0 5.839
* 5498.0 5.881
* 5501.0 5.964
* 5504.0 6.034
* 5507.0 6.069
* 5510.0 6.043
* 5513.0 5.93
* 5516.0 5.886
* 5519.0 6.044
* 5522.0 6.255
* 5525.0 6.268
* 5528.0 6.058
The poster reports -5.6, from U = 5.73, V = 5.68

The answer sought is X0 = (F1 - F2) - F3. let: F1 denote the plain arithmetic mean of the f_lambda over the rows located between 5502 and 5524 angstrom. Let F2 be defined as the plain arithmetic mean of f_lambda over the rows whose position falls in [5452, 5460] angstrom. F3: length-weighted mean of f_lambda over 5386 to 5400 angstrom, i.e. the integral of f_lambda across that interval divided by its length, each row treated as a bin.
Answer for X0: -5.88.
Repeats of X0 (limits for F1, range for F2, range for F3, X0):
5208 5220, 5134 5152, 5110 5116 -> -5.37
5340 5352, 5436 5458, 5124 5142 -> -5.51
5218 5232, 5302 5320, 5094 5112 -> -6.00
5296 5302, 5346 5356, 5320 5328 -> -5.76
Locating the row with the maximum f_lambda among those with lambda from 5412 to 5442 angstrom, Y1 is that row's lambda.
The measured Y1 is 5441.0 angstrom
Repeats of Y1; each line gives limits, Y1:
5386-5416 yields 5387.0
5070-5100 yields 5093.0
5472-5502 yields 5474.0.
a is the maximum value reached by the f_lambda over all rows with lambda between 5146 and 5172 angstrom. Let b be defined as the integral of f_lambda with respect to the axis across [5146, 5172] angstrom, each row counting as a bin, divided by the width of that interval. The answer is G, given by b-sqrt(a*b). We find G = -0.24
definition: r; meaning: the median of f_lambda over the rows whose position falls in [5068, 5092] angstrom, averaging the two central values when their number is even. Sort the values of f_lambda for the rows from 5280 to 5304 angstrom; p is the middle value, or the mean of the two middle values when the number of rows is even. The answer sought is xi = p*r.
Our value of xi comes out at 33.4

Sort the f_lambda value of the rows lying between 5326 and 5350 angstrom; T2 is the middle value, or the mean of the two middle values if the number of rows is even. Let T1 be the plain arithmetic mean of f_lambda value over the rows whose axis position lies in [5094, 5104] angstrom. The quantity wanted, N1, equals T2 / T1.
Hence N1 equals 1.02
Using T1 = 5.6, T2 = 5.71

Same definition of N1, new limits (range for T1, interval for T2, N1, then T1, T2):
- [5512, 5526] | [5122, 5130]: 0.88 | 6.1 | 5.34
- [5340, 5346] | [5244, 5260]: 0.97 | 5.9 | 5.69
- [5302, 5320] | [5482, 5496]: 1.00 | 5.8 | 5.77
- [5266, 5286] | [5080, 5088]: 1.01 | 5.5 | 5.57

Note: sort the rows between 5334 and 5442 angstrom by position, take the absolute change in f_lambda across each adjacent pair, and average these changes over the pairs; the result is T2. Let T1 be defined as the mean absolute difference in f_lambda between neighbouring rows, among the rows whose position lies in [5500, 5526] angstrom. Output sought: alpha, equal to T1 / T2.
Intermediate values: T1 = 0.084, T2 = 0.08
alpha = 0.99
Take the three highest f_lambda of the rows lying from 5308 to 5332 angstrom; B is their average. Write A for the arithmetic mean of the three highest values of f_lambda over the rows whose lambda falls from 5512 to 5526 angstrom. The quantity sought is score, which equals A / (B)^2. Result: 0.184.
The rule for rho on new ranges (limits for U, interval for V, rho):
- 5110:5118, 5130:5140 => -5.4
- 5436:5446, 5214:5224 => -4.9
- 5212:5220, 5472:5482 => -6.7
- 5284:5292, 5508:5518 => -5.8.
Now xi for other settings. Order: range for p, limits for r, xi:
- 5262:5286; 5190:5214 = 29.6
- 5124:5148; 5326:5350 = 30.5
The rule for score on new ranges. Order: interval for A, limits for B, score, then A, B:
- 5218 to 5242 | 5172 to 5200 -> 0.185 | 5.68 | 5.5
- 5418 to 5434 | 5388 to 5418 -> 0.167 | 5.84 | 5.9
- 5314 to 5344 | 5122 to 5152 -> 0.192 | 5.79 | 5.5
